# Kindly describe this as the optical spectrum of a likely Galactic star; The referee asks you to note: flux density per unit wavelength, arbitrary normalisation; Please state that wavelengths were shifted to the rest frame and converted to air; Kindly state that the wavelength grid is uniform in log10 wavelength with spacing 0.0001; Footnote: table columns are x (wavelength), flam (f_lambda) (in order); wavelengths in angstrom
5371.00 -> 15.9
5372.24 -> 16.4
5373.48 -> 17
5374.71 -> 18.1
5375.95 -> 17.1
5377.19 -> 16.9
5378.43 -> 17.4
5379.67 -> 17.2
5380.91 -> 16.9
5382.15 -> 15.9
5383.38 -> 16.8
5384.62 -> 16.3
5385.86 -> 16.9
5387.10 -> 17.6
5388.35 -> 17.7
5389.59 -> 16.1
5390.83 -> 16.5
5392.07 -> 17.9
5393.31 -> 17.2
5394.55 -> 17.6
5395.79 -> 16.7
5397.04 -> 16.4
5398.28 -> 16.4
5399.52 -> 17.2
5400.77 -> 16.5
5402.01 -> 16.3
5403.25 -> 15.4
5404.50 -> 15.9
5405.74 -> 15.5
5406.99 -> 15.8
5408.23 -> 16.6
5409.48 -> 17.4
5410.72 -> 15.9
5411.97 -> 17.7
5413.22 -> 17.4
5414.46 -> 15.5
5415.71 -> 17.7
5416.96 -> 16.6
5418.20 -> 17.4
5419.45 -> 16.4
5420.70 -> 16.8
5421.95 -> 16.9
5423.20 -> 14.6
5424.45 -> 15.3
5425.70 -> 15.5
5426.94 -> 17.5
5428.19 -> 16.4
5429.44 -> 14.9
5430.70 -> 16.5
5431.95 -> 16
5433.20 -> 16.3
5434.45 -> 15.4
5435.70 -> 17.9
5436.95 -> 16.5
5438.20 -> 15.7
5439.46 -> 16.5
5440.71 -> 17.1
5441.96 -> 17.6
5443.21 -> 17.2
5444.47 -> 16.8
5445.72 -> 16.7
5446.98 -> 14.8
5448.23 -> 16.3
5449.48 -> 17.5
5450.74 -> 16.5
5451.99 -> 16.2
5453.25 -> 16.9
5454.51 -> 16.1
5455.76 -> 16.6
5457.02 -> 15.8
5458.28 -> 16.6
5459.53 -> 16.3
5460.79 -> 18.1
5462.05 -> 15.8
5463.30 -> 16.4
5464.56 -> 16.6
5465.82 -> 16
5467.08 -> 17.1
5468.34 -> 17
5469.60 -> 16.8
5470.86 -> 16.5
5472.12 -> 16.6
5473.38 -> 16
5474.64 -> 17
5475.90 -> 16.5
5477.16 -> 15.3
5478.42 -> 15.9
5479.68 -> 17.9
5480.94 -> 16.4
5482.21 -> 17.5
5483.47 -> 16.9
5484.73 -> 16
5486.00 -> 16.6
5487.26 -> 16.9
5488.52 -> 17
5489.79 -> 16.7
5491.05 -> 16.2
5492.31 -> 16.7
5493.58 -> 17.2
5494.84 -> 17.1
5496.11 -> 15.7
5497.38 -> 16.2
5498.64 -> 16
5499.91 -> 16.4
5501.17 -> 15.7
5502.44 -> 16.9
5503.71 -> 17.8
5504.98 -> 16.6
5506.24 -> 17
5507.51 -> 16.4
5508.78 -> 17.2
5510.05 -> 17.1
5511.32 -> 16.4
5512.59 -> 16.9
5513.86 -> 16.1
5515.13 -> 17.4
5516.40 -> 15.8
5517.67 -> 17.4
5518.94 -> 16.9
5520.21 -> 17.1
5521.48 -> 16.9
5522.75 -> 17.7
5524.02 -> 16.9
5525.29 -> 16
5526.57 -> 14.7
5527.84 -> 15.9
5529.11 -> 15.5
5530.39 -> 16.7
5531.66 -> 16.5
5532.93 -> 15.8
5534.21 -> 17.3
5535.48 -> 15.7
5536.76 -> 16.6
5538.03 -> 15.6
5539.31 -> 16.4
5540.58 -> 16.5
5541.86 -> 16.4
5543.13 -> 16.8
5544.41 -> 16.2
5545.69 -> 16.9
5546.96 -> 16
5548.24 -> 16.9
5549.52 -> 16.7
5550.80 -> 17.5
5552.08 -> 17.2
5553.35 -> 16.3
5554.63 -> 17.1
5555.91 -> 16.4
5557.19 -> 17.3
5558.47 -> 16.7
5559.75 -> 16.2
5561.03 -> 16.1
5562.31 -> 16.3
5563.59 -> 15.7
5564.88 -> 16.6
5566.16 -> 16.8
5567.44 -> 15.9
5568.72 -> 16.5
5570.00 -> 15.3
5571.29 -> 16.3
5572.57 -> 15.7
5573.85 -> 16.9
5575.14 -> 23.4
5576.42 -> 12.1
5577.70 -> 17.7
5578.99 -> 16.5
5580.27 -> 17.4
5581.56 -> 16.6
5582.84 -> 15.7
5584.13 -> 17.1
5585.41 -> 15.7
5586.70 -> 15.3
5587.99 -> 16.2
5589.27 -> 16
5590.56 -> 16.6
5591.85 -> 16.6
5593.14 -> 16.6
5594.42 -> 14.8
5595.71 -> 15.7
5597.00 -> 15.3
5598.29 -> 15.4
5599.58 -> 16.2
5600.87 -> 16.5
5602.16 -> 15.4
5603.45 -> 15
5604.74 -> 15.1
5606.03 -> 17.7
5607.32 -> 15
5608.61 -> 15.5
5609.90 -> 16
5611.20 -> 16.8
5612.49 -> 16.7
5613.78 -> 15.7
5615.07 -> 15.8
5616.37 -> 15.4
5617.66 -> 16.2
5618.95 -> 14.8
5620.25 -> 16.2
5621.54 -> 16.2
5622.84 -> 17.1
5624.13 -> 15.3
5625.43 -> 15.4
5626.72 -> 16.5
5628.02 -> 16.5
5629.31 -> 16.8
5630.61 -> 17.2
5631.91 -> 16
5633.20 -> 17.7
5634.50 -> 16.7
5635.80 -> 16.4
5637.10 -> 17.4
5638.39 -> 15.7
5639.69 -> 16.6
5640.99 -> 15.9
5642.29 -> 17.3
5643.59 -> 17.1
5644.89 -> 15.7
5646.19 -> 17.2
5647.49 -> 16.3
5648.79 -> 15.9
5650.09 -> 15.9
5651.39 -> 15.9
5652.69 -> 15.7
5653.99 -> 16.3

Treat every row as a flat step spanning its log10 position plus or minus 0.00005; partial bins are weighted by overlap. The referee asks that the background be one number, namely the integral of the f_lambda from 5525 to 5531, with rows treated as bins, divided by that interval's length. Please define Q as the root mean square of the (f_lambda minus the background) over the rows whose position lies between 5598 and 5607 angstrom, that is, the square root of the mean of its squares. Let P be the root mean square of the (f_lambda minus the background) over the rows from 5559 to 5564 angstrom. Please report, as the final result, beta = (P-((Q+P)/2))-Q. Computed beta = -1.16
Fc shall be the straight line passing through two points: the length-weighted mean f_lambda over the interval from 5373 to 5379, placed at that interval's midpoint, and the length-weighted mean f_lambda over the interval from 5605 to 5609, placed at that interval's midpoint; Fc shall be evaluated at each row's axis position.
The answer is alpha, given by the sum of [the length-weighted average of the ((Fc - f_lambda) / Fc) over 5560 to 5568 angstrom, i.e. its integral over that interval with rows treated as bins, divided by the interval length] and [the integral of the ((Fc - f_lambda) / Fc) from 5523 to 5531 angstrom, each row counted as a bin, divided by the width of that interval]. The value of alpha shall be 0.028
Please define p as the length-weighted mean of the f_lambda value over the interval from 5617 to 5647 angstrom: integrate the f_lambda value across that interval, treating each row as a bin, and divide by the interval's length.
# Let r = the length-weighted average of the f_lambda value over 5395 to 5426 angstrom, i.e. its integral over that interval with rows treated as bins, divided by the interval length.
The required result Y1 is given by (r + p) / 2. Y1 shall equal 16.4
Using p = 16.4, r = 16.4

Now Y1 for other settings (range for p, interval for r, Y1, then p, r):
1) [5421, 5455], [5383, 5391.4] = 16.6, 16.4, 16.8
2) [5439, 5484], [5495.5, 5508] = 16.5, 16.6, 16.5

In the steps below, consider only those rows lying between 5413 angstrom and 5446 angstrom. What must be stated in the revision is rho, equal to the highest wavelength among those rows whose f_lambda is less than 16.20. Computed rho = 5438.20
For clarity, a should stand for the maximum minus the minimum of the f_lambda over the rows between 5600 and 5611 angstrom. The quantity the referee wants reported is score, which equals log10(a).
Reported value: 0.43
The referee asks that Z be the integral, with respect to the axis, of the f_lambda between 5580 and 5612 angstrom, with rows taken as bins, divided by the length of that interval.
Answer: 16.0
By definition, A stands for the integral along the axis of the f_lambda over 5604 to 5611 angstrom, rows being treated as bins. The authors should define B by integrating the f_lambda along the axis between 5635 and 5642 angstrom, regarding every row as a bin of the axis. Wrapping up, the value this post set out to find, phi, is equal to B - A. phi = 4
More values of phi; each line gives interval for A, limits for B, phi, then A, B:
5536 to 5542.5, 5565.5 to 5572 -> -1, 105.9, 105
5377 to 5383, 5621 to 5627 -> -5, 101.2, 96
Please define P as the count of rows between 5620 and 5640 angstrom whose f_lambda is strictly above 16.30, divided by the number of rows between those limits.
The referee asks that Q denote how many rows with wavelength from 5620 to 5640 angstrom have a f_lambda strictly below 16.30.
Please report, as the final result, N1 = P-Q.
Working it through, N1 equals -5.4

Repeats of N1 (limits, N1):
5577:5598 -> -7.5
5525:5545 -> -7.5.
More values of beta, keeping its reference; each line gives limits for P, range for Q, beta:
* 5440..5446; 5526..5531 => -0.38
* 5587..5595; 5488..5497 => -1.21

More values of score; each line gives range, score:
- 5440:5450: 0.45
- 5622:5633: 0.28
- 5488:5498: 0.18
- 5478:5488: 0.30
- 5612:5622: 0.28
